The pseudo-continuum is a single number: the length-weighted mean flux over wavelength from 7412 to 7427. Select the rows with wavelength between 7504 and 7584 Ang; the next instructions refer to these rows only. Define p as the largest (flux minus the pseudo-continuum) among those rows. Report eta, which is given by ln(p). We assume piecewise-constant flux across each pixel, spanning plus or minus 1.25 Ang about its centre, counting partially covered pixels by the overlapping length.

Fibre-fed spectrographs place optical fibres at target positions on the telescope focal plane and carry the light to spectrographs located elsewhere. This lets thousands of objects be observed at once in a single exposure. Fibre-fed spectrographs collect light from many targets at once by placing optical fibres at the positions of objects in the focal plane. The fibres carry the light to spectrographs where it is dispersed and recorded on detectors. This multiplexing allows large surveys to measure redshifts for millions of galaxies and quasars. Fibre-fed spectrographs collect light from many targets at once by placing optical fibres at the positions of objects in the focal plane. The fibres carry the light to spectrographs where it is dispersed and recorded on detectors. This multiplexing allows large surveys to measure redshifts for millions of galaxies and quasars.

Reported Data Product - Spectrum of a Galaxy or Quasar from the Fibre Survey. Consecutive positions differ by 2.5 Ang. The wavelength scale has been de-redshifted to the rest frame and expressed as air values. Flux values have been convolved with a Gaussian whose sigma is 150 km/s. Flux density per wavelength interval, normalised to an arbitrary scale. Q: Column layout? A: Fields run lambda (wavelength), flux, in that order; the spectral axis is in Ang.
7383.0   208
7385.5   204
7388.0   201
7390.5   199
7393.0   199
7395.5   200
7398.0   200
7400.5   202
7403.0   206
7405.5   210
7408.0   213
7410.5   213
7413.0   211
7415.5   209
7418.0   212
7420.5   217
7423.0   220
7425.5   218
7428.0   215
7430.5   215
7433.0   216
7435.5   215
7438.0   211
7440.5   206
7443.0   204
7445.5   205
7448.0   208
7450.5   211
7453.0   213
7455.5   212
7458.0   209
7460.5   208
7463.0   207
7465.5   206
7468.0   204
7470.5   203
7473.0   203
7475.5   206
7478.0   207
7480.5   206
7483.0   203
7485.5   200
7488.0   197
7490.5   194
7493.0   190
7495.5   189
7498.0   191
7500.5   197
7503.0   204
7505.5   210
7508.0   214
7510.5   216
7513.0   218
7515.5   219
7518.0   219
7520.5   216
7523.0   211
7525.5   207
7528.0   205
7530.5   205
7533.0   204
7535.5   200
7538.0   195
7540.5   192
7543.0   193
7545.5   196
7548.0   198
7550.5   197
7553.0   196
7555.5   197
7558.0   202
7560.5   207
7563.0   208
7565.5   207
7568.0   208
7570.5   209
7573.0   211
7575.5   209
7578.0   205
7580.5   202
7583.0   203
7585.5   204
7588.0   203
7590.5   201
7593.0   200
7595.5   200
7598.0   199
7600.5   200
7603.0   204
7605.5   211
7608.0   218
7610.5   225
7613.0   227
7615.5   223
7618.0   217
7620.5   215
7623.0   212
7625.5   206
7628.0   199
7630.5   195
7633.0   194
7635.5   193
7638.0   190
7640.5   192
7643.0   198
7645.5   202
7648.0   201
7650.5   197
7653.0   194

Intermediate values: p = 4.4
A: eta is 1.49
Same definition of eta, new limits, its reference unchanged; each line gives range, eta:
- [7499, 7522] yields 1.49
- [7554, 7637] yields 2.52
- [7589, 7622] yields 2.52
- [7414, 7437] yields 1.69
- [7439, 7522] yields 1.49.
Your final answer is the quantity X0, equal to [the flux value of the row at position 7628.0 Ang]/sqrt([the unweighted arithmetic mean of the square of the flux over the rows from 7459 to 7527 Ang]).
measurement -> 0.97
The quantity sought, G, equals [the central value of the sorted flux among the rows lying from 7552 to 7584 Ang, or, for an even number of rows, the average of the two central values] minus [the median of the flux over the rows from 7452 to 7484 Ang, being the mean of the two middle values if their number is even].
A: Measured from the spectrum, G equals 1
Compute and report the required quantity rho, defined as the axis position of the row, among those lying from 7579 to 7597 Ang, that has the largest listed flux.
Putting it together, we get 7585.5 Ang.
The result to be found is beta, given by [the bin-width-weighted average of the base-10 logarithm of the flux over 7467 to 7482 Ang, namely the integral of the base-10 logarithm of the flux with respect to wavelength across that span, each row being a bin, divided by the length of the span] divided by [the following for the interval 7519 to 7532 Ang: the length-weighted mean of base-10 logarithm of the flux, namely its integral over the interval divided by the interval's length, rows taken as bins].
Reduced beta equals 1.00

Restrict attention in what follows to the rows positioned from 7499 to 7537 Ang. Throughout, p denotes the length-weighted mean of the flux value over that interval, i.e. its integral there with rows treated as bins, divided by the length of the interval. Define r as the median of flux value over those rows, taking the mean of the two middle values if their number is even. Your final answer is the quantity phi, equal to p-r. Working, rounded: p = 209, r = 210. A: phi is -1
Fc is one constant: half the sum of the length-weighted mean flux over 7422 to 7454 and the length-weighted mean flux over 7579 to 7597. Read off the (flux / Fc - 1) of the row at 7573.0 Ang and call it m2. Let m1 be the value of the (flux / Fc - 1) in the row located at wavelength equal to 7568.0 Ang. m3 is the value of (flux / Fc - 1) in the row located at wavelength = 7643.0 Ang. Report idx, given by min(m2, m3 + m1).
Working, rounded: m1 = 0.005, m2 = 0.020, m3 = -0.04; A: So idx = -0.04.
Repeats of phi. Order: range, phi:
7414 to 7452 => 0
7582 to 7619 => 5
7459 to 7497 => -1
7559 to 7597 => 0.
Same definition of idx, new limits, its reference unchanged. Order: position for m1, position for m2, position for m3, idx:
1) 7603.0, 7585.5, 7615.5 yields -0.01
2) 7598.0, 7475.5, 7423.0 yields 0.00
